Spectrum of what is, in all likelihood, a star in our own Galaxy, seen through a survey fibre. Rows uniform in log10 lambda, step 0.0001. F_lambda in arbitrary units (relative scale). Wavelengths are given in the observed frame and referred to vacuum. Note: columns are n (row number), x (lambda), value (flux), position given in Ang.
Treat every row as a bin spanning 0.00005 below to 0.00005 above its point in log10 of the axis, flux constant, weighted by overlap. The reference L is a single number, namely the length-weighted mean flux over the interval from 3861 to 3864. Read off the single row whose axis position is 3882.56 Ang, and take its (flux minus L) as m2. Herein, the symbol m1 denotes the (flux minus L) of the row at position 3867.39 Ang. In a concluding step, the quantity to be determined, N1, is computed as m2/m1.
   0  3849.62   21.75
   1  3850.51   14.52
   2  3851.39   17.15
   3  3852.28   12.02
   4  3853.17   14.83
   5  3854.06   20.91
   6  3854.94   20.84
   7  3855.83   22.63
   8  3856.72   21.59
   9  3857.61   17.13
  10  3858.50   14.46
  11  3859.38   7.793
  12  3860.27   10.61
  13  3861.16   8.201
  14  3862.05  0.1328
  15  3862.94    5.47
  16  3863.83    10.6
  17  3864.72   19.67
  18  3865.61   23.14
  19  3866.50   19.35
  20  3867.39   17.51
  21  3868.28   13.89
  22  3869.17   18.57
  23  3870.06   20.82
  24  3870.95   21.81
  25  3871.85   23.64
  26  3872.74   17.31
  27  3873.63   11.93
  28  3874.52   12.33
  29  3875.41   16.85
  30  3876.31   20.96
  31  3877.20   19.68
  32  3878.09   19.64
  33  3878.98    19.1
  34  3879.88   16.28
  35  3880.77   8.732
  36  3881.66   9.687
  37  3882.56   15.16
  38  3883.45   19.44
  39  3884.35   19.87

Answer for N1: 0.8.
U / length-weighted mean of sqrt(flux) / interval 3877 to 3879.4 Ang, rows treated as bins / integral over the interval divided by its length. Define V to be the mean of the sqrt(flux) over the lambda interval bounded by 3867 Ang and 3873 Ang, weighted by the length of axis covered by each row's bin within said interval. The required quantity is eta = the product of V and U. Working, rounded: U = 4.4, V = 4.4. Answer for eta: 19.3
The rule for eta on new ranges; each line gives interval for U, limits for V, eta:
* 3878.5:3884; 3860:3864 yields 8.8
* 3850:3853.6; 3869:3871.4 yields 17.4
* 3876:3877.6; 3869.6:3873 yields 20.7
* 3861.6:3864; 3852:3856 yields 7.8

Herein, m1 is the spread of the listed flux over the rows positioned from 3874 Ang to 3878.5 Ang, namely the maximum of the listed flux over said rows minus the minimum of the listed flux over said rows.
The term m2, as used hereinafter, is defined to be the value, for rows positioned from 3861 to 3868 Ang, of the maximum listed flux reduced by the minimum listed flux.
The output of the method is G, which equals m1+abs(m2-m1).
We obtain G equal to 23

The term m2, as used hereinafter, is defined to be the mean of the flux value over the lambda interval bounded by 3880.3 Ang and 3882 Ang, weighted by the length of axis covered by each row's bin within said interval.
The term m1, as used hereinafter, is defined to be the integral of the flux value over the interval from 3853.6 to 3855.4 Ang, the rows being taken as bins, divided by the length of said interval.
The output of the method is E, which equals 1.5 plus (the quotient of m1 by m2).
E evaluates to 3.7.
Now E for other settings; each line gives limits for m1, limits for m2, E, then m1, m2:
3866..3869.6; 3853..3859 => 2.4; 17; 19.00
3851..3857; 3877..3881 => 2.6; 18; 16.94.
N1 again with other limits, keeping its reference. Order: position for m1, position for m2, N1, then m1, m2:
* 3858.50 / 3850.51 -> 1.0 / 9.0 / 9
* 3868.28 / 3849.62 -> 1.9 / 8.4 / 16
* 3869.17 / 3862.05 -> -0.4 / 13.1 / -5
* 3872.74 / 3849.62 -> 1.4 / 11.8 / 16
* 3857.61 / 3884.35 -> 1.2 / 11.6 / 14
